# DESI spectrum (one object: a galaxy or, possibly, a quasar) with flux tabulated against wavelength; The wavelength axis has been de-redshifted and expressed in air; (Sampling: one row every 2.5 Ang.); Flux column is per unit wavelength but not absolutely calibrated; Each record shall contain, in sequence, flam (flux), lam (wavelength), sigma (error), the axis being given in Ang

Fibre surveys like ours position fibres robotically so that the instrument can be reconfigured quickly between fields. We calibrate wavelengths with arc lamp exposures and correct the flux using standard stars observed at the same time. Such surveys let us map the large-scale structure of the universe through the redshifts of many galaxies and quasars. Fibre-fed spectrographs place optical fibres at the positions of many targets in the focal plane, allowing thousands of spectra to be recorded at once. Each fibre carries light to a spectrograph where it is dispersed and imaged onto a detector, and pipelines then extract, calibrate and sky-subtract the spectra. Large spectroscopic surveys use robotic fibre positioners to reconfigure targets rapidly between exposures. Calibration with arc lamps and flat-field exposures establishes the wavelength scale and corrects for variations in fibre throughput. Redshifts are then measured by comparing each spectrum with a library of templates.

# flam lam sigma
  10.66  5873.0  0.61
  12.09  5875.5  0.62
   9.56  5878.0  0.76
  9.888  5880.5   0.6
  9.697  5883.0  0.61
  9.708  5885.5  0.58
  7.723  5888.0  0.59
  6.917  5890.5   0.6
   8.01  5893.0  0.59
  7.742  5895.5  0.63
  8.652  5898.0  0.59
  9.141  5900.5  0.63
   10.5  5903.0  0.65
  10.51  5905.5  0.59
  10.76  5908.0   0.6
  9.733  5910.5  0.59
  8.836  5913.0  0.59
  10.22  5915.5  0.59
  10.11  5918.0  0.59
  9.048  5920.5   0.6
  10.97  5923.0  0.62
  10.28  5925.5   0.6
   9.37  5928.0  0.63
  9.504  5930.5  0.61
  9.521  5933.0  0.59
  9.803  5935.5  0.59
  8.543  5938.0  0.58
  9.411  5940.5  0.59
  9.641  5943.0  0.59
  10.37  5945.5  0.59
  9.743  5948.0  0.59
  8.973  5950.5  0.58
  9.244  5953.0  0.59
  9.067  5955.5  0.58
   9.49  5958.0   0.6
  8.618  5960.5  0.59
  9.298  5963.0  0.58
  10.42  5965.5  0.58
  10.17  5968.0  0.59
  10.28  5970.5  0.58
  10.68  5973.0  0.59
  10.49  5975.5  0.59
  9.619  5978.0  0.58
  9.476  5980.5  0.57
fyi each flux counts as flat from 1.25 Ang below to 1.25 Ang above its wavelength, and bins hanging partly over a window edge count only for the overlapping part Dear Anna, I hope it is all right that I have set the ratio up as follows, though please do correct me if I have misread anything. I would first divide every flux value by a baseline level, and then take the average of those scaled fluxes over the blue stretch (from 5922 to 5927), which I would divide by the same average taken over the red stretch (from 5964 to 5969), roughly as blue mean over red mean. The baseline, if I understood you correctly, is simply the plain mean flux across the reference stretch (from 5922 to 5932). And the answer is 1.03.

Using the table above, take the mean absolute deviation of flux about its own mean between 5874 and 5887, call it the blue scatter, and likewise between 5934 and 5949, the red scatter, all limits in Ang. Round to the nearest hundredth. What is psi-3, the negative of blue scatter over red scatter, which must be -1.88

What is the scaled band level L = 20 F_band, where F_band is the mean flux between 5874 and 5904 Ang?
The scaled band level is 182.7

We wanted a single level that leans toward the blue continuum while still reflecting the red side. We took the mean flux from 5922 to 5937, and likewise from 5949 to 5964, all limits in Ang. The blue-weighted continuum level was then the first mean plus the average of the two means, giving 19.4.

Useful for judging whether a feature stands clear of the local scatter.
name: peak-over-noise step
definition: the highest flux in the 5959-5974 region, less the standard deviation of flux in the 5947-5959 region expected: 10.4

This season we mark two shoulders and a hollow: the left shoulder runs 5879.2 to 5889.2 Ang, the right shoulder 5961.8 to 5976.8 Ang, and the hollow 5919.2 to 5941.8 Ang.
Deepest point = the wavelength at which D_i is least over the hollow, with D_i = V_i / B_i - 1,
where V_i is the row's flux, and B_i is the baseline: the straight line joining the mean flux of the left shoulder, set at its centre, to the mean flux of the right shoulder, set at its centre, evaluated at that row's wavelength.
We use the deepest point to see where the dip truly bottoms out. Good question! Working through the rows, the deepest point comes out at 5938.0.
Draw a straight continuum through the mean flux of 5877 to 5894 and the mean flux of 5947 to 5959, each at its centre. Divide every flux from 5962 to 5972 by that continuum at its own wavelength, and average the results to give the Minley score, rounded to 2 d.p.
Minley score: 1.07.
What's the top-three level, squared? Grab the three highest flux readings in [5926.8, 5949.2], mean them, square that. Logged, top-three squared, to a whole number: 99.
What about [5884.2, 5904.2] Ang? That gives 96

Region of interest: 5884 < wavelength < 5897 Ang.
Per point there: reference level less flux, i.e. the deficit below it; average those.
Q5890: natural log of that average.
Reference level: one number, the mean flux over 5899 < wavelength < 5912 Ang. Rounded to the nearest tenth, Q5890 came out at 0.7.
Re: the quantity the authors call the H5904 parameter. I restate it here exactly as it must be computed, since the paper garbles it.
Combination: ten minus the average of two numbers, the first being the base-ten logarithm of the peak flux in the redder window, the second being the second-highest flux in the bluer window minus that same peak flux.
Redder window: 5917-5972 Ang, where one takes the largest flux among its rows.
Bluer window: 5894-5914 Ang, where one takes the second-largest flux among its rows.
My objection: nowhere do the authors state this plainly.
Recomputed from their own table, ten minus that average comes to 9.7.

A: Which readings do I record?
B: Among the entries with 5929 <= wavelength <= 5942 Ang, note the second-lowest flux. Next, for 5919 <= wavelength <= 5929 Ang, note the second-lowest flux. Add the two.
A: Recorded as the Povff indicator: 18.8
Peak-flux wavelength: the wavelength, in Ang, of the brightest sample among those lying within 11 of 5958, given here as 5965.5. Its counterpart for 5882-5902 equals 5885.5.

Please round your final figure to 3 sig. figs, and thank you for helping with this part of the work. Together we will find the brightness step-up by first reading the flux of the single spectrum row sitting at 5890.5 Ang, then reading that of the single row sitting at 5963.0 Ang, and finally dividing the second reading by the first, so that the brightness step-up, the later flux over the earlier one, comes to 1.34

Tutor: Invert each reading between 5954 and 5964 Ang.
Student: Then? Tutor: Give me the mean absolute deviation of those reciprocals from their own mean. 0.0034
